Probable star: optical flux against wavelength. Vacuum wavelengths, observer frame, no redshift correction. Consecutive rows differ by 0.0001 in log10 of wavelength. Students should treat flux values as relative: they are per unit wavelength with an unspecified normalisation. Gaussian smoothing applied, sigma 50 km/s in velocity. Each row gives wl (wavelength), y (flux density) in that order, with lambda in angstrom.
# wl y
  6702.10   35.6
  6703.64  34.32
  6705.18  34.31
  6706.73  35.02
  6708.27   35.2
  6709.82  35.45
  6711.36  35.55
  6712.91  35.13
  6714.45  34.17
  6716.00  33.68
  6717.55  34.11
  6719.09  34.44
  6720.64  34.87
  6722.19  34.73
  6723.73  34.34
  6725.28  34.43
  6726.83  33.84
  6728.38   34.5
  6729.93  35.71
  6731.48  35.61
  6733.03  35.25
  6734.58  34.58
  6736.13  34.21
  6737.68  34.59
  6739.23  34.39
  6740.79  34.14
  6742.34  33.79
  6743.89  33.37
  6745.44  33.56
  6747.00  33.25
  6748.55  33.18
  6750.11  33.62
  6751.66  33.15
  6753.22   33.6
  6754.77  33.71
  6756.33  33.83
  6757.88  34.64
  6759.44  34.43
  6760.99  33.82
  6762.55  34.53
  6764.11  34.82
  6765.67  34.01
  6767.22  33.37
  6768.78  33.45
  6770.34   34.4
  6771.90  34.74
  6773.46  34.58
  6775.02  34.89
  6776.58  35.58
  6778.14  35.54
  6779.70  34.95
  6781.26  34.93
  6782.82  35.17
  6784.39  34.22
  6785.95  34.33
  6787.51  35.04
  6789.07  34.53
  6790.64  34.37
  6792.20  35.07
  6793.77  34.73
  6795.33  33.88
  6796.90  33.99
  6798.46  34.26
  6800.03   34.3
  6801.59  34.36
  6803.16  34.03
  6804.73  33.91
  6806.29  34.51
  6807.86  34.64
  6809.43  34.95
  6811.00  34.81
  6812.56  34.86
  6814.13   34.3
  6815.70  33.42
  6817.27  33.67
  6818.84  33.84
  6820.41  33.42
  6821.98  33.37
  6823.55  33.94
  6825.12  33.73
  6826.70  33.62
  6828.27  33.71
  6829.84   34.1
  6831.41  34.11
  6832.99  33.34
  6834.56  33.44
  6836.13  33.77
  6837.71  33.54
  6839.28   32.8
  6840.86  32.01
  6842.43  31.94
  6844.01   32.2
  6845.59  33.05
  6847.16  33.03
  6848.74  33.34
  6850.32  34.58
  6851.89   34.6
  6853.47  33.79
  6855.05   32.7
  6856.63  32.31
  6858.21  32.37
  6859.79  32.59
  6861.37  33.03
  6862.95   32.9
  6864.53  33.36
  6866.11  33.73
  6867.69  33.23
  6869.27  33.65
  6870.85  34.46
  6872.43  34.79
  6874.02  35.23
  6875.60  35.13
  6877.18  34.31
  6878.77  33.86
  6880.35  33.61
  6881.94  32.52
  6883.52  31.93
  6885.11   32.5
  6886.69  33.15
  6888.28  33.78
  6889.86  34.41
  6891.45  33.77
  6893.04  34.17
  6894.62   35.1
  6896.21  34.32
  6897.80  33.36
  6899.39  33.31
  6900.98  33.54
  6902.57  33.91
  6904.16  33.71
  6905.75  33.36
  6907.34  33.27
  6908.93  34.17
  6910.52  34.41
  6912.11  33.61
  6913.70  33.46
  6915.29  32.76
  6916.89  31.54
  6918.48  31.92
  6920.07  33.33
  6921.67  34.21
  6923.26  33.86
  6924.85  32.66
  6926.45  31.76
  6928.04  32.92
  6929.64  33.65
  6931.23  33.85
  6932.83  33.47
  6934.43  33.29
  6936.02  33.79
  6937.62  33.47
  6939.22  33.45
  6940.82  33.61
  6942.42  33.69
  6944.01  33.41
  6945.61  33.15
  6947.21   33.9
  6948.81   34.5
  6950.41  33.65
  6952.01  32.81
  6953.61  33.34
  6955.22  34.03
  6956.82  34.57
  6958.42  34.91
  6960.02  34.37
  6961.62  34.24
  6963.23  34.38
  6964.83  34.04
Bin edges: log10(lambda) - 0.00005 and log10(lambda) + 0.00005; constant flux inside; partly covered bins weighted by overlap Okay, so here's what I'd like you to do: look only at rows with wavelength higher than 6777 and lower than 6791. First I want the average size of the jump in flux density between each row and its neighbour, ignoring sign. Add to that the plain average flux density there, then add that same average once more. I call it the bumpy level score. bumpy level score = 70.0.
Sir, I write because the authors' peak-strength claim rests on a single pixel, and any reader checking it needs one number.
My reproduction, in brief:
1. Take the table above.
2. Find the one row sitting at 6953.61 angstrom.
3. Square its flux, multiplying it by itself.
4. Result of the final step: 1112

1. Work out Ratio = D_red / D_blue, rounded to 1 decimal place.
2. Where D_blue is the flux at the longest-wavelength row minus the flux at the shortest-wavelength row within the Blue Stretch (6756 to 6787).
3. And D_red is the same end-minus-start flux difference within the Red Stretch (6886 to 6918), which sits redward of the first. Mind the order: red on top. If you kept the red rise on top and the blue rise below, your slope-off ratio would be -3.2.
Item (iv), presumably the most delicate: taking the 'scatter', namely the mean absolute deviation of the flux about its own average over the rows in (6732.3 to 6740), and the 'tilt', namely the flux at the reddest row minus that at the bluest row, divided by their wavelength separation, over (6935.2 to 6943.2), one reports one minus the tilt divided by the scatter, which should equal 1.1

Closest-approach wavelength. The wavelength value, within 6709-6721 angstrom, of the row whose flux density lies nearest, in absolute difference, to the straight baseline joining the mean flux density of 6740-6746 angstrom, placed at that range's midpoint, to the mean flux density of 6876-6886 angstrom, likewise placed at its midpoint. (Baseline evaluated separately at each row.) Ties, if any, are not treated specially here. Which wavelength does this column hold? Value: 6716.00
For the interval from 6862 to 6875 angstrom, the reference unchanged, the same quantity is 6867.69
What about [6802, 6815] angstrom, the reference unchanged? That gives 6804.73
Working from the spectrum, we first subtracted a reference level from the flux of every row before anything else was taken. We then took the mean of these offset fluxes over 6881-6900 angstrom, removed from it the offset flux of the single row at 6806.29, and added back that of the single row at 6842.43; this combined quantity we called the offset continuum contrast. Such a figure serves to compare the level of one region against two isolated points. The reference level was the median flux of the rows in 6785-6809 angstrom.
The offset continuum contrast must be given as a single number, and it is -3.4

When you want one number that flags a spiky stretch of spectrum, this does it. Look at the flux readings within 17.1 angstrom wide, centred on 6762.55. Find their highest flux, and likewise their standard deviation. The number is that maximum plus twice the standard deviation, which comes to 35.8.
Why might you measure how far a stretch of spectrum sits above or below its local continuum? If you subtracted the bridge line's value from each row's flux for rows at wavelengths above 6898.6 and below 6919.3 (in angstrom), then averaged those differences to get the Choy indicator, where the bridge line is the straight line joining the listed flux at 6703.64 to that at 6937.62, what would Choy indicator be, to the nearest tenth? -0.3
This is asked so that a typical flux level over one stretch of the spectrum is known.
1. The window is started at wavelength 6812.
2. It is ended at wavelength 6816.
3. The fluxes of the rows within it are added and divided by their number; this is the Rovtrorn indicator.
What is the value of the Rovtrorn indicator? 34.2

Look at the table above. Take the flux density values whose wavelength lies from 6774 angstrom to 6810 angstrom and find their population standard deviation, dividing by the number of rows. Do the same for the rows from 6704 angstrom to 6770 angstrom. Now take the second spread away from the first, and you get -0.2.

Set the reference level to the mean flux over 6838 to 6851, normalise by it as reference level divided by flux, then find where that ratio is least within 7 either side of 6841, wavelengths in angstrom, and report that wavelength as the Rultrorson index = 6836.13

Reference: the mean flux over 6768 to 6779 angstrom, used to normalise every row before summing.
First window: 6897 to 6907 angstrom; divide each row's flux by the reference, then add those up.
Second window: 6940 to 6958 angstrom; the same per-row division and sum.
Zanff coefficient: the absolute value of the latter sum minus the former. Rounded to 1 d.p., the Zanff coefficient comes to 4.9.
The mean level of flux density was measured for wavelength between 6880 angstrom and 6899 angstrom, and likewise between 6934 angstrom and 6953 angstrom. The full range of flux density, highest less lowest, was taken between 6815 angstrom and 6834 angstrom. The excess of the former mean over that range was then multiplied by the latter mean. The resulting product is 1100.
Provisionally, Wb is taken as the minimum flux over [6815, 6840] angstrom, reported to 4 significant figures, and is 32.80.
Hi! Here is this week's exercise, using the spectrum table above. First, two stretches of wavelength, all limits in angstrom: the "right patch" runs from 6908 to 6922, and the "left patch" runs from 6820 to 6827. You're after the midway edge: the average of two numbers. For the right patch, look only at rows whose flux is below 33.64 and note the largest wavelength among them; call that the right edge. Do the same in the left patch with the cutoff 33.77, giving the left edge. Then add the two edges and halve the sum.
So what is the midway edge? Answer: 6873.4 angstrom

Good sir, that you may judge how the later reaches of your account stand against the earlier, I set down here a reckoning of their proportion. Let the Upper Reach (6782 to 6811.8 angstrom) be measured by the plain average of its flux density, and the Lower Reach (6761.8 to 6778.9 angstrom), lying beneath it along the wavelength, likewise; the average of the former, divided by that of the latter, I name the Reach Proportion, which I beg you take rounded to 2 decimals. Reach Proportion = 1.00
